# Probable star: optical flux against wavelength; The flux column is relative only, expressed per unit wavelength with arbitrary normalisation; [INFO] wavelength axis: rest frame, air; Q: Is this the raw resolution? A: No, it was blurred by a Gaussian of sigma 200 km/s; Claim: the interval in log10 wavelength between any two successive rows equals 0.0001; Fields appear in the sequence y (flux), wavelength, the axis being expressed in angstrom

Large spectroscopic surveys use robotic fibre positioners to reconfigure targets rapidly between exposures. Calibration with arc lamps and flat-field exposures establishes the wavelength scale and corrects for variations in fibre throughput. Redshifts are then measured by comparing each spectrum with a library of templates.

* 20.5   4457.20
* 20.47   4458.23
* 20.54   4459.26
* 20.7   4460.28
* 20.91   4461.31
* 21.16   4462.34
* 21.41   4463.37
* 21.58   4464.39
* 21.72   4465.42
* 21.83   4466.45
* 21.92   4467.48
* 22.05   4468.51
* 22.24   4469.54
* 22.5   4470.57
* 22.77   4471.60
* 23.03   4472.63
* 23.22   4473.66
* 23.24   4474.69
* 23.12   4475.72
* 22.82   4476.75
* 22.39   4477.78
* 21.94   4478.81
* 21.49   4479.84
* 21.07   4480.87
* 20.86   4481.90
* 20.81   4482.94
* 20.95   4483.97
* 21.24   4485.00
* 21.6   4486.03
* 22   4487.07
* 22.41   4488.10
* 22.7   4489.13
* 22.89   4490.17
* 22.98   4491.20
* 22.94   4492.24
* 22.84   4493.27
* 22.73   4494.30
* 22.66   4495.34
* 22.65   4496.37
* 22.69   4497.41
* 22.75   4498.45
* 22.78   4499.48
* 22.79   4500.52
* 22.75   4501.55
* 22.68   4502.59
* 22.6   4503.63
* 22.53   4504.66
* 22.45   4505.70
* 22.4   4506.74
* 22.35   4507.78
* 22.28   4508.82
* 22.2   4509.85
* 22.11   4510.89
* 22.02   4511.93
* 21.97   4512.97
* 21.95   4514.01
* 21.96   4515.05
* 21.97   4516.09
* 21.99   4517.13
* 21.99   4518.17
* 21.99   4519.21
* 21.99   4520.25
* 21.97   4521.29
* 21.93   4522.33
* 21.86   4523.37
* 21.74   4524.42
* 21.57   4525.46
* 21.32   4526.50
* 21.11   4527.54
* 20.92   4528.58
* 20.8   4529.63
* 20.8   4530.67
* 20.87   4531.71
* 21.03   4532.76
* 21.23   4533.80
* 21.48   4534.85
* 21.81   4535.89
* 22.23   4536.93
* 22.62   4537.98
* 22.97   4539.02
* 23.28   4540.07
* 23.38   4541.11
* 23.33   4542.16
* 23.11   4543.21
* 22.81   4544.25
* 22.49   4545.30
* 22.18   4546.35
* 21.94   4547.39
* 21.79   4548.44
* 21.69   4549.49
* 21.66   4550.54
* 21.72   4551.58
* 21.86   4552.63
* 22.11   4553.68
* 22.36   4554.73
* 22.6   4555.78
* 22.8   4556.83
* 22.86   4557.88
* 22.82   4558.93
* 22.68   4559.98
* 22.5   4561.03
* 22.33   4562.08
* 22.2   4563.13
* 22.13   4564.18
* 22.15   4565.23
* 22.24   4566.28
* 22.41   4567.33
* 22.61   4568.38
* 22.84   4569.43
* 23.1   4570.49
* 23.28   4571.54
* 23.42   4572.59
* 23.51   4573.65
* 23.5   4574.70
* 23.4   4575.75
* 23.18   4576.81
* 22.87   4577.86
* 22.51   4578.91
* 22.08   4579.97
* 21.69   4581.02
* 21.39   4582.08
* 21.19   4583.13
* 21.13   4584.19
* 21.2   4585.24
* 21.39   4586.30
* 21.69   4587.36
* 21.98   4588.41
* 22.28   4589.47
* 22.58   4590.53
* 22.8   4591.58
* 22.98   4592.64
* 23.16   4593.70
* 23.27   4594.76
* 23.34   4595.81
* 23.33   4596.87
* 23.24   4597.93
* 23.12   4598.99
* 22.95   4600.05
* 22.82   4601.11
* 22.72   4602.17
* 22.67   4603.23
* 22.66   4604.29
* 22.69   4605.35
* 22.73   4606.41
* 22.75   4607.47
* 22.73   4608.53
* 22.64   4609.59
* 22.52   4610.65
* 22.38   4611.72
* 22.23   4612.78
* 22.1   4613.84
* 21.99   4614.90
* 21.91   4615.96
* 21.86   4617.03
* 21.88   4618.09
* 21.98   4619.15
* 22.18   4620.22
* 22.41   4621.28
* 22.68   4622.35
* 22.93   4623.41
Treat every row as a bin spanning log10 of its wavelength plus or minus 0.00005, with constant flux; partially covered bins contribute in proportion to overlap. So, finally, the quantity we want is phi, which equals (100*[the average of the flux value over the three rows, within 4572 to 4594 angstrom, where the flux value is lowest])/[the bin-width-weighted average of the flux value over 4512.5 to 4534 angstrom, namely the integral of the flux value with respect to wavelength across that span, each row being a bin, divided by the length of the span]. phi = 98.1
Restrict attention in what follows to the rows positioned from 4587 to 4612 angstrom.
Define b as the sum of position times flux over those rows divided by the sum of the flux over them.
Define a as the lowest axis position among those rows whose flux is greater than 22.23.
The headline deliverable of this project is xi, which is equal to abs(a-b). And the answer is 10.1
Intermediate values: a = 4589.47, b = 4599.5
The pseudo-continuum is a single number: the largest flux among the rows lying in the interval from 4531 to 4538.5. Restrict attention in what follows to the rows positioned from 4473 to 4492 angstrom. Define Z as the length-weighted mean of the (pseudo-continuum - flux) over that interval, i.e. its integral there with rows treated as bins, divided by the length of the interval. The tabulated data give 0.50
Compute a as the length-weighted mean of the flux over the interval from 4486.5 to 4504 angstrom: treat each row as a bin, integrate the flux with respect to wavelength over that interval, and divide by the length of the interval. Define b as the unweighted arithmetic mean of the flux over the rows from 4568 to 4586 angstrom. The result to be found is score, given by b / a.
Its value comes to 0.99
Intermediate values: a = 22.7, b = 22.52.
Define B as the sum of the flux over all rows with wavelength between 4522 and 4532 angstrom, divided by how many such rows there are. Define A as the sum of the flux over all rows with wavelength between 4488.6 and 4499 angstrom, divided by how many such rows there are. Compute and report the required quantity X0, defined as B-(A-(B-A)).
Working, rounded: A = 22.8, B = 21.3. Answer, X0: -3.0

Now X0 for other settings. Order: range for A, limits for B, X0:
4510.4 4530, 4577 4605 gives 1.4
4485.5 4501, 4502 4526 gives -1.0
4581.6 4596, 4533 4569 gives 0.4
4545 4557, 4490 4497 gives 1.4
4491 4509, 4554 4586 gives -0.3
